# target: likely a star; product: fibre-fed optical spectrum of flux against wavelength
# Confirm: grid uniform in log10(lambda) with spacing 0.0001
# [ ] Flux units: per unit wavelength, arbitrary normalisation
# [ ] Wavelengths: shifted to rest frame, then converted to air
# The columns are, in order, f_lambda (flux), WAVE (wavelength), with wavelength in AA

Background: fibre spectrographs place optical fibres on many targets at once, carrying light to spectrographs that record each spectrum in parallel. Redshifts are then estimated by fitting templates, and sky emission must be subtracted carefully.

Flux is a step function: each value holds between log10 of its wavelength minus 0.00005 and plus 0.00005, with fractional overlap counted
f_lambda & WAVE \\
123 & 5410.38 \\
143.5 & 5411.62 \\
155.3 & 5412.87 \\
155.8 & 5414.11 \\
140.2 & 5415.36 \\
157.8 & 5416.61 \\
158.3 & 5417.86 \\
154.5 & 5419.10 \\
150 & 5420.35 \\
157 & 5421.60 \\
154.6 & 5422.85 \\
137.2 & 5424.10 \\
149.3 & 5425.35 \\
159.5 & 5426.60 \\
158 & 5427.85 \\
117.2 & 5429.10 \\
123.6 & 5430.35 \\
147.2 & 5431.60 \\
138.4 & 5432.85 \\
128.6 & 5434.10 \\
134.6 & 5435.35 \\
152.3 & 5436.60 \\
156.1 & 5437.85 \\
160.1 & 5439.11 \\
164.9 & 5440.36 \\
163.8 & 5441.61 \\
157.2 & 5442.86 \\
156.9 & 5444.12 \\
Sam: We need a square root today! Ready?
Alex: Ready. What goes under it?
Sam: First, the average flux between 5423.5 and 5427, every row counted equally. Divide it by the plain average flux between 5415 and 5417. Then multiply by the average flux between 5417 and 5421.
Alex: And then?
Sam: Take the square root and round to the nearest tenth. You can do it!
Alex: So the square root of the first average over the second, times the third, 12.4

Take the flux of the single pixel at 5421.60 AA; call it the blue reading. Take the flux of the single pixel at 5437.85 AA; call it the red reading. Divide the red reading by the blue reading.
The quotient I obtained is 0.99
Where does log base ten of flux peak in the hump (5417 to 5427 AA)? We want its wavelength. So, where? 5426.60 AA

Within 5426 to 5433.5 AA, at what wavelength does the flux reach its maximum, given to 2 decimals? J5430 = 5426.60 AA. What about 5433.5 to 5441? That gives 5440.36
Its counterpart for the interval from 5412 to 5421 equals 5417.86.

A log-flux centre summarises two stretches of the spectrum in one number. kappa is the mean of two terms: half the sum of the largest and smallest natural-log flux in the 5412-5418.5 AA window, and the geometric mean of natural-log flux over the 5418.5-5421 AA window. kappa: 5.01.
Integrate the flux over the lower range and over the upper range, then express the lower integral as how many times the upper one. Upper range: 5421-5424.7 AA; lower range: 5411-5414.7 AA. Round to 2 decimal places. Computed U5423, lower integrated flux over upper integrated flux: 1.01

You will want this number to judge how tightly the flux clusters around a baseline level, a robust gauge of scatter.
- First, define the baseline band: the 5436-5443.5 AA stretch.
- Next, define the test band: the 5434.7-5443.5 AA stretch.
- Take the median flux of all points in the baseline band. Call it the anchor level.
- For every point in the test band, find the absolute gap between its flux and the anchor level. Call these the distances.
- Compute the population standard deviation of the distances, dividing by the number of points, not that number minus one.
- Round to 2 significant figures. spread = 7.3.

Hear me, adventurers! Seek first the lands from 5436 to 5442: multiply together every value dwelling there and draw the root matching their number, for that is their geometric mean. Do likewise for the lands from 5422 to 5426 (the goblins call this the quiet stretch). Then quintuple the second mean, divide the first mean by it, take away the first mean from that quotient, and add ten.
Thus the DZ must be -149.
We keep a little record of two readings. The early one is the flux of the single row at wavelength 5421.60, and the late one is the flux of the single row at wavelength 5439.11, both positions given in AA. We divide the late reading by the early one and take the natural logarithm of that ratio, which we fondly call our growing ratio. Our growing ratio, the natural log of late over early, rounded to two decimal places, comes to 0.02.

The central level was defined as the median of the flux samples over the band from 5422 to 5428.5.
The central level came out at 155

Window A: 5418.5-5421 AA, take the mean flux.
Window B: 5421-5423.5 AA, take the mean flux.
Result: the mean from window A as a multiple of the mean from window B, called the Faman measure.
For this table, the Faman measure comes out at 0.98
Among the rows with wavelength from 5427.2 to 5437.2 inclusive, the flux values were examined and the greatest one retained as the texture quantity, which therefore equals 158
